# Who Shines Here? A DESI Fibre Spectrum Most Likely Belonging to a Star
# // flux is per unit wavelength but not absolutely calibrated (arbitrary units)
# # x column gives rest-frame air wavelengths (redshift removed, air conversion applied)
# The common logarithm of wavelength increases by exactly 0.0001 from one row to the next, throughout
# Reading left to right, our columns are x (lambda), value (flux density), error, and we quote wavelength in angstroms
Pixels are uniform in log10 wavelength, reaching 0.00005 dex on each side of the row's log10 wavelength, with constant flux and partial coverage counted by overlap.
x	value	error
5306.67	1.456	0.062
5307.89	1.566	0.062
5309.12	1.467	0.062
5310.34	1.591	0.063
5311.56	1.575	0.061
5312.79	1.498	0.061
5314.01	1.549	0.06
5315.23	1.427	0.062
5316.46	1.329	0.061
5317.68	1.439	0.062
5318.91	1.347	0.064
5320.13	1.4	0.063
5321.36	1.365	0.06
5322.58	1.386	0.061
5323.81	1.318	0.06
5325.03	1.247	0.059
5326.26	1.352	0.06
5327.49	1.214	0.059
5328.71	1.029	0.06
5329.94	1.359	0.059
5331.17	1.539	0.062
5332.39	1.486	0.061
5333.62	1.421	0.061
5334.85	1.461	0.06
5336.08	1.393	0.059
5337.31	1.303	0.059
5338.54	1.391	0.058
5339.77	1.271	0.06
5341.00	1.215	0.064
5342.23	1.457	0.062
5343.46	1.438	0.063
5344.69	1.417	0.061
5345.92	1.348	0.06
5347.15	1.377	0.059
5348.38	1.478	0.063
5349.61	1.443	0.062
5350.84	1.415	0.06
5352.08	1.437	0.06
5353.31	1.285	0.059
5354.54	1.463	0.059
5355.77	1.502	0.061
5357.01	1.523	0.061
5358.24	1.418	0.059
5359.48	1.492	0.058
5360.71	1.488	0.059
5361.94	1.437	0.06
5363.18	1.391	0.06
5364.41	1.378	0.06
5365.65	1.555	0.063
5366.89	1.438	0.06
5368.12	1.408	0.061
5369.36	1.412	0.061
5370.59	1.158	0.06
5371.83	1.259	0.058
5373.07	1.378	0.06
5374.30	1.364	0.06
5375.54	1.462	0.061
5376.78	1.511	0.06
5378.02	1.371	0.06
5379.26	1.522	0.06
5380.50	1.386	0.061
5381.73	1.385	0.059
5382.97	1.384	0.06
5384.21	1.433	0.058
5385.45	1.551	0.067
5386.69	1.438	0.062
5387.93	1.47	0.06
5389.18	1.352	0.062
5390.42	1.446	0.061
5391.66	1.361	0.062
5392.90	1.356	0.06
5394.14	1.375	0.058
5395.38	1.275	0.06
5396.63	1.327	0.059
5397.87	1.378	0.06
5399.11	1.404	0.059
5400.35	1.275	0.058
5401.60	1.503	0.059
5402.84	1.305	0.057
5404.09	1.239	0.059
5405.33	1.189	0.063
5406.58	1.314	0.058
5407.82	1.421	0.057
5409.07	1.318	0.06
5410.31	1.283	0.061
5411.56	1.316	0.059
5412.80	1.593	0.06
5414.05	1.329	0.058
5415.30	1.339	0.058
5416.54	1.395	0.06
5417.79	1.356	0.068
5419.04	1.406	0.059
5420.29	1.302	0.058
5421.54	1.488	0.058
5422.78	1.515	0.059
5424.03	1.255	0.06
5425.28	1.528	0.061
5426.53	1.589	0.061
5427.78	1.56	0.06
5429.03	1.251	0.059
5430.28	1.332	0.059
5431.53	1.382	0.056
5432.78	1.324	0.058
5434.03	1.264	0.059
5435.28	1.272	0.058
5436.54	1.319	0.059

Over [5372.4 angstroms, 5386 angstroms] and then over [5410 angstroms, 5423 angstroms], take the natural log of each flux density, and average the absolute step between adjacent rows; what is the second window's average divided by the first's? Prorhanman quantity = 1.41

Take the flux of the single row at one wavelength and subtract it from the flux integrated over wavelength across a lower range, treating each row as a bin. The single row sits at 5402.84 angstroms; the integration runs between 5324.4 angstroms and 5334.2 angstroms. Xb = 12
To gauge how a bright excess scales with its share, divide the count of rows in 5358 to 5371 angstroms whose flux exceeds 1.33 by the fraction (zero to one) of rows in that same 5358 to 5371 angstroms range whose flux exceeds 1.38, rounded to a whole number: 12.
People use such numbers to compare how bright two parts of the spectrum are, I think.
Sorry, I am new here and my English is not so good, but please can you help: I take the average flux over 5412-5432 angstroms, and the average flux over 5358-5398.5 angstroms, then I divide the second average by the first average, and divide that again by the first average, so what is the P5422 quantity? 0.70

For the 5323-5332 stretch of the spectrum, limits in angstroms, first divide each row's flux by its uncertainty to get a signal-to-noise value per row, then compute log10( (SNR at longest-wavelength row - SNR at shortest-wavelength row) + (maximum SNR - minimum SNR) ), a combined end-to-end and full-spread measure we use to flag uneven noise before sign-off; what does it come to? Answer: 1.0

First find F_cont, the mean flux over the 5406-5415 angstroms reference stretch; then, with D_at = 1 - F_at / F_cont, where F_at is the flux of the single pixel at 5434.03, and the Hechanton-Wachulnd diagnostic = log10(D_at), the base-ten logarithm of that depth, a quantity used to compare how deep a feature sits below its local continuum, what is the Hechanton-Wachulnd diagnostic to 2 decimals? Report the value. -1.12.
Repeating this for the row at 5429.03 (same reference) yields -1.07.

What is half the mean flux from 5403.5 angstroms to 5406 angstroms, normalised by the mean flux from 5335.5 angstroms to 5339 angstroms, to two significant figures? 0.45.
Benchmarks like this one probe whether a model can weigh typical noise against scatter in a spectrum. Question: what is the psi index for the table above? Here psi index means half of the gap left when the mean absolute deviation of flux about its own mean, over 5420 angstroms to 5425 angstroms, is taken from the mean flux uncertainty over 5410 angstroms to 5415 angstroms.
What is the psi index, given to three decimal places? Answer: -0.026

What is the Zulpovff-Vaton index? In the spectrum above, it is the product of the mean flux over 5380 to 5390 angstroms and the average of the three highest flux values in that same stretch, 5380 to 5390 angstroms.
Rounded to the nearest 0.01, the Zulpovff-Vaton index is 2.12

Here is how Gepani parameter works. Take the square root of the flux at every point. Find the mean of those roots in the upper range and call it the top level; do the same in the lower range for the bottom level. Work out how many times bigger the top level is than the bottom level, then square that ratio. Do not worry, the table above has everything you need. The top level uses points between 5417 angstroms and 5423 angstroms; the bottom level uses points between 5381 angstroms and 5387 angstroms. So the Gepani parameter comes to 0.98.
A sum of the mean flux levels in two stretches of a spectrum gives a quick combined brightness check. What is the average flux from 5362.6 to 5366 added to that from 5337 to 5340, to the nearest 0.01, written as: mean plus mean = 2.76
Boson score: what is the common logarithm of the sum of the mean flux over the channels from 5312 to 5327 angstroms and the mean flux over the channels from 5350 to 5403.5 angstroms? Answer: 0.4463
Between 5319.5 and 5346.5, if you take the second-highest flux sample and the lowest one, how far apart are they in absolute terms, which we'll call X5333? 0.46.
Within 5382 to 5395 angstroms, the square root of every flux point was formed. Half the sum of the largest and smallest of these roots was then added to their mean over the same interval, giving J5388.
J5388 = 2.39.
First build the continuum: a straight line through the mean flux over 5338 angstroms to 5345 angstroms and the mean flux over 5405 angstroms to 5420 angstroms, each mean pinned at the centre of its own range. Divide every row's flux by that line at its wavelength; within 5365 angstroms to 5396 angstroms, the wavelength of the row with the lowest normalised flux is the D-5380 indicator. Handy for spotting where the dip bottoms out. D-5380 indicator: 5370.59 angstroms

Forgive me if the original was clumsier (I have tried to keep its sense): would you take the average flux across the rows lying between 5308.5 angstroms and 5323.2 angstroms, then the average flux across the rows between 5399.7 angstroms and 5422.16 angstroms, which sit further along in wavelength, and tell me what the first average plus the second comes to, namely 2.80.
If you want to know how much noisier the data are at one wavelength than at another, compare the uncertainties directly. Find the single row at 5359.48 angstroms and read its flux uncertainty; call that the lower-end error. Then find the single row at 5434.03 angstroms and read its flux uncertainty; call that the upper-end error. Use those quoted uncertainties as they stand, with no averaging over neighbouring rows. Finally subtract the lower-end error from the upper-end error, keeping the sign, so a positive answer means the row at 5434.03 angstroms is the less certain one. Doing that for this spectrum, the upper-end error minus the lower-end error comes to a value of 0.001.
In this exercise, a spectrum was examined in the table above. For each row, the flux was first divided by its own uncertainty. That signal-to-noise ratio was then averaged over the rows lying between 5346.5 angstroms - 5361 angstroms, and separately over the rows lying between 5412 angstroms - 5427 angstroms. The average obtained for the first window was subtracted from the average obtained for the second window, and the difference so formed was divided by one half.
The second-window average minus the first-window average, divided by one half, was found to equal -0.6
